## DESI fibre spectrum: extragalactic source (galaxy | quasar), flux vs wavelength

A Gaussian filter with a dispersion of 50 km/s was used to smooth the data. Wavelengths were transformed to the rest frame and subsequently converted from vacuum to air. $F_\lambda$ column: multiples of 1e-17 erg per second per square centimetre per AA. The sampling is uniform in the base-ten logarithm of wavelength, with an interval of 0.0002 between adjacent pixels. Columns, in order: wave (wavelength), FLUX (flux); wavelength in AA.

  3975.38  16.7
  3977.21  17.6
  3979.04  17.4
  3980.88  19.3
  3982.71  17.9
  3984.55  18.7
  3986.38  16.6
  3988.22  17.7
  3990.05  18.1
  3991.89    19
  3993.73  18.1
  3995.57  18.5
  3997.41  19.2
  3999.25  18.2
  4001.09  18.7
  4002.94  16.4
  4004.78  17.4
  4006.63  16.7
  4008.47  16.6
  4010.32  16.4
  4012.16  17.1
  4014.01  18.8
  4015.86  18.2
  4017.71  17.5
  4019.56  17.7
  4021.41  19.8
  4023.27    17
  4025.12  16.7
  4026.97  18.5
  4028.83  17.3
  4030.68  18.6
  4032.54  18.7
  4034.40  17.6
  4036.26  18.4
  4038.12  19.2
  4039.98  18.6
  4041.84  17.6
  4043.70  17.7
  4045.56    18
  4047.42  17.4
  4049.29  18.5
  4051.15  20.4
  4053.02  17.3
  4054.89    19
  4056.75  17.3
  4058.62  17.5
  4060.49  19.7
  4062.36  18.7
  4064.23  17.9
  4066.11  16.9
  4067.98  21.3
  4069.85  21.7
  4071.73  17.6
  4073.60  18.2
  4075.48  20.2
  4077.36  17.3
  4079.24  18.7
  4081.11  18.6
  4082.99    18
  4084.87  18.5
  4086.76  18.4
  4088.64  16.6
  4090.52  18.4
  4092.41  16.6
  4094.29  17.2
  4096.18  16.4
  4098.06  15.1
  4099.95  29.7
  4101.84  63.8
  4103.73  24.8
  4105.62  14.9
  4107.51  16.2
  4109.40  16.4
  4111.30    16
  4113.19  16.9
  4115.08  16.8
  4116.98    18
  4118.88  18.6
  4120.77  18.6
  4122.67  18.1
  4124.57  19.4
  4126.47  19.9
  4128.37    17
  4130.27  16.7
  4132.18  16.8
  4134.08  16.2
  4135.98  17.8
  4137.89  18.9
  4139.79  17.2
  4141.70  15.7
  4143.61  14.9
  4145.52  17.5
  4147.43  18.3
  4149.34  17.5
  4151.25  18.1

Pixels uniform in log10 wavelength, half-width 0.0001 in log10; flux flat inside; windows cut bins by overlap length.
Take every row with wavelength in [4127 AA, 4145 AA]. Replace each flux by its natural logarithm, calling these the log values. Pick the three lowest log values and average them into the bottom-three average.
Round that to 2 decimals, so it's 2.75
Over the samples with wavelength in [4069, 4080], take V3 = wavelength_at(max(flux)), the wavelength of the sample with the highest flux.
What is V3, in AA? 4069.85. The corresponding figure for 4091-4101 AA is 4099.95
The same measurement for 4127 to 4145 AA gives 4137.89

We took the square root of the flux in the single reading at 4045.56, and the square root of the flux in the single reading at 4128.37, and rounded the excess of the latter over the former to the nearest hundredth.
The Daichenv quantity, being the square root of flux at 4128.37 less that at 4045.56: -0.12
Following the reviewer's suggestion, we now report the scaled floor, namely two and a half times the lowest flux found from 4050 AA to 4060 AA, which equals 43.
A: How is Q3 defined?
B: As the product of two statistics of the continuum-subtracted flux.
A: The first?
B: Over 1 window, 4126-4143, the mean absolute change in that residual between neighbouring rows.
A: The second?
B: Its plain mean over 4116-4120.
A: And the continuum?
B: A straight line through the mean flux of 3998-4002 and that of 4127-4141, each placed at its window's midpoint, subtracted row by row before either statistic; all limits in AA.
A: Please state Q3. 1.1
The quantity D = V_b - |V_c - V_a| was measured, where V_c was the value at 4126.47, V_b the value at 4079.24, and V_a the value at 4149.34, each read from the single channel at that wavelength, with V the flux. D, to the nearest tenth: 16.3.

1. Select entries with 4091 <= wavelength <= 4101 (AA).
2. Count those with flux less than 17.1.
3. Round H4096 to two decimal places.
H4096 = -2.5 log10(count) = -1.19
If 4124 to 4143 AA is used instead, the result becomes -1.75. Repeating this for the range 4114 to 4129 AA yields -0.75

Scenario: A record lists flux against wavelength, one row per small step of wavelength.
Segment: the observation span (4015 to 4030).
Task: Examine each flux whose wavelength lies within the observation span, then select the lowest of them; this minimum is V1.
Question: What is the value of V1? 16.7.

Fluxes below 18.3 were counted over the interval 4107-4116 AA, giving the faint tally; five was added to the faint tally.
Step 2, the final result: 10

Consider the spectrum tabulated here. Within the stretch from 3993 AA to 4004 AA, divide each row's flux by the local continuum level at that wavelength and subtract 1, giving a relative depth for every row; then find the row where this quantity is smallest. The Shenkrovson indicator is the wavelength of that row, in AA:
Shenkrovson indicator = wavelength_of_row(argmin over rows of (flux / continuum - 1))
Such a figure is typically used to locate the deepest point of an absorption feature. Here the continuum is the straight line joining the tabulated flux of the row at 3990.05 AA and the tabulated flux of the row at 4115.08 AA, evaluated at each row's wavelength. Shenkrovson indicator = 4002.94 AA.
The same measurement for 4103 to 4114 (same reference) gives 4105.62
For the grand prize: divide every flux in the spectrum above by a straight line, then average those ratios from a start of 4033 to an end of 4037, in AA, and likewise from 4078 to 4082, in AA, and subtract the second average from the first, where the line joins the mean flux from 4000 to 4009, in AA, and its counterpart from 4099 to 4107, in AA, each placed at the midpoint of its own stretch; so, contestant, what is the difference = 0.18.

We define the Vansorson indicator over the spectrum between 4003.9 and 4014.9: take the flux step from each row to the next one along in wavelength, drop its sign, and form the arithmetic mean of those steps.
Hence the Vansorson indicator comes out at 0.68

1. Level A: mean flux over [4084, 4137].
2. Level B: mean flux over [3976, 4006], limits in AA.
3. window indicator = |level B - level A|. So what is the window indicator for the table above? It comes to 1.6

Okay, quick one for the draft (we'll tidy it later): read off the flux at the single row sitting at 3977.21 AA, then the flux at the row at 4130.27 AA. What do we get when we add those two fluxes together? 34.3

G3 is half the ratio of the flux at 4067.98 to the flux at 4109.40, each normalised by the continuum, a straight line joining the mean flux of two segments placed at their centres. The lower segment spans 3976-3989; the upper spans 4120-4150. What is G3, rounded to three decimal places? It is 0.646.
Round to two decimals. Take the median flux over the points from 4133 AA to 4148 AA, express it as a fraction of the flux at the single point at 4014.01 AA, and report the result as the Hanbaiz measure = 0.92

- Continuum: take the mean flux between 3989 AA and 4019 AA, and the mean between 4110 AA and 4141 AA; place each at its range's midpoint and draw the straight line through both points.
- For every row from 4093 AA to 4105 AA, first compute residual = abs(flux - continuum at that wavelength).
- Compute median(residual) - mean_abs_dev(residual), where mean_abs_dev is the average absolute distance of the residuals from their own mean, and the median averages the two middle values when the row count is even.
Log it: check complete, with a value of -6.8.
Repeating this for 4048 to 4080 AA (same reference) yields -0.1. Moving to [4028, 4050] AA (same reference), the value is 0.2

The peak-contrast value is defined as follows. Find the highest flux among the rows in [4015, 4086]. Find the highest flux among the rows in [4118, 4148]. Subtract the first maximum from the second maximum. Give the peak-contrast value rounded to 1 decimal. -1.8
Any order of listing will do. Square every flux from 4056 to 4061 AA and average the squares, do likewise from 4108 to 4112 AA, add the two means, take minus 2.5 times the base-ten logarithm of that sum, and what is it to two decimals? -6.93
